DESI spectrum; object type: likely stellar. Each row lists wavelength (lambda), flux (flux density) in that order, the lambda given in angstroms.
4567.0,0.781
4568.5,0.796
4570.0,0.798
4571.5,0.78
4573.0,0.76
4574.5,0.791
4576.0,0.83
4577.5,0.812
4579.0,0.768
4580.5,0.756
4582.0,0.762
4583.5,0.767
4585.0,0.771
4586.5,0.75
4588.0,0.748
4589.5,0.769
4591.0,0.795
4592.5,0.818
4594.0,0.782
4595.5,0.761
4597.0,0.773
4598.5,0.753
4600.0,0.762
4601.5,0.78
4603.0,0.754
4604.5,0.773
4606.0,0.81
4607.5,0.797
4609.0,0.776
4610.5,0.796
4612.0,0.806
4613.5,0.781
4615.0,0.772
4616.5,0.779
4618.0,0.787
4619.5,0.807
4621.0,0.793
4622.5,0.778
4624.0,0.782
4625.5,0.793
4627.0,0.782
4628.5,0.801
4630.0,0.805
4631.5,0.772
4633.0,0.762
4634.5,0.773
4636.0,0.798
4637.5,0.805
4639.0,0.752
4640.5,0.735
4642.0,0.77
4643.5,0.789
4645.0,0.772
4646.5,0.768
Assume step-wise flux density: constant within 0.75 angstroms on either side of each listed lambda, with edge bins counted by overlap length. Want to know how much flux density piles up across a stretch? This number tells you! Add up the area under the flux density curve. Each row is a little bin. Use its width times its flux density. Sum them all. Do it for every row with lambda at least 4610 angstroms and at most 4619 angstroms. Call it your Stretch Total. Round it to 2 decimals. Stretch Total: 7.08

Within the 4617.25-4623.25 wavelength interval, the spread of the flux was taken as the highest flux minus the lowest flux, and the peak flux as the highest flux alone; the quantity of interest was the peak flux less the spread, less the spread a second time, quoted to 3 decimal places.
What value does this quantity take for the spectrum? 0.749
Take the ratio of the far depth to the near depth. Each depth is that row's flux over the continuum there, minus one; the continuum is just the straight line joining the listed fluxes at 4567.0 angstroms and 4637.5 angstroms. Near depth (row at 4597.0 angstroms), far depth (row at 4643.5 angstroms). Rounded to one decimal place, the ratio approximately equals 1.0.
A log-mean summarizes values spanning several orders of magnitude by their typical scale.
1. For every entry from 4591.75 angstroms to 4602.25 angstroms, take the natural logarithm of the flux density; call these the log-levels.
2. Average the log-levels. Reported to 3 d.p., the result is -0.254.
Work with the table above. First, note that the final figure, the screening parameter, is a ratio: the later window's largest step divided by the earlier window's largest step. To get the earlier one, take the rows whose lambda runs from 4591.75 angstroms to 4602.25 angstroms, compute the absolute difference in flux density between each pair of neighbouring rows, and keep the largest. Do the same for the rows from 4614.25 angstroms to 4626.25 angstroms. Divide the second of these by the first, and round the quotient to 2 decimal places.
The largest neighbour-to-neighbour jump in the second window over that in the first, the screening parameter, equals 0.56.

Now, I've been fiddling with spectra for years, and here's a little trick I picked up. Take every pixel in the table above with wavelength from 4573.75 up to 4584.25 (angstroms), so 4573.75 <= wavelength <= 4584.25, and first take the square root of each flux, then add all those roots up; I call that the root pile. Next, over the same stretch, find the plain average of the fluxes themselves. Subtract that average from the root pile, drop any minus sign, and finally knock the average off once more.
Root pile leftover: 4.63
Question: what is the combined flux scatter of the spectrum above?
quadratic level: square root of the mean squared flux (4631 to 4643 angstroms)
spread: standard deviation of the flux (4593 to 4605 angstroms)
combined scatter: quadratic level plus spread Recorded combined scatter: 0.782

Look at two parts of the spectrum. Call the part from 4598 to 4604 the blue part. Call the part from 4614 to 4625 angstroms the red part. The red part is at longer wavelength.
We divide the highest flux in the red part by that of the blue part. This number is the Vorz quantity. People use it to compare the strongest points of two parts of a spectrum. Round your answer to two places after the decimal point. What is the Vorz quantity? 1.03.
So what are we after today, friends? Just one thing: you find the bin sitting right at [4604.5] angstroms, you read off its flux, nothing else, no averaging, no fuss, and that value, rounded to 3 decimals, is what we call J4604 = 0.773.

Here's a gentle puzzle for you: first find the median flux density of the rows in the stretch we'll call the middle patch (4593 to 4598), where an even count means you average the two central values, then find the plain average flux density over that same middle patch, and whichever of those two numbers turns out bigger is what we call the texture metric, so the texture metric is 0.773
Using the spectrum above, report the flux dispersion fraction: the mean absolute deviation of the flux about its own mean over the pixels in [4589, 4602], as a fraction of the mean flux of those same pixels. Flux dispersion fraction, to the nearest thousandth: 0.019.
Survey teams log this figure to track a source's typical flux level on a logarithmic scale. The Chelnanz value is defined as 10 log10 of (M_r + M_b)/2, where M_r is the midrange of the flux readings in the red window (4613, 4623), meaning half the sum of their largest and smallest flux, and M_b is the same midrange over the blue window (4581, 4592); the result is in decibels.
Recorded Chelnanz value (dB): -1.08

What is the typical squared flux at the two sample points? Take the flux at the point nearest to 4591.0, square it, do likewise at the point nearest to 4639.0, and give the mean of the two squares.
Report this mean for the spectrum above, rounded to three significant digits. 0.599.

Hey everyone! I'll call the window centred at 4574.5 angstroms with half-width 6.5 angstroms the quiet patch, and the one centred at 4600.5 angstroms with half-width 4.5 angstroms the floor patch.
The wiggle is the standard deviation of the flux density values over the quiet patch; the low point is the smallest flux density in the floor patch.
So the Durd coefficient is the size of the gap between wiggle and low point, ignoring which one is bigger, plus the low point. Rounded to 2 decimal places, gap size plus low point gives 1.48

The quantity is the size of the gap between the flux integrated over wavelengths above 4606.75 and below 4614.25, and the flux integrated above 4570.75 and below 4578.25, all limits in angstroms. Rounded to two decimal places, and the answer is 0.03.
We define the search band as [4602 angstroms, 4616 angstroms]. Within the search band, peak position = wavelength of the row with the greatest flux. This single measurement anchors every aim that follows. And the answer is 4606.0 angstroms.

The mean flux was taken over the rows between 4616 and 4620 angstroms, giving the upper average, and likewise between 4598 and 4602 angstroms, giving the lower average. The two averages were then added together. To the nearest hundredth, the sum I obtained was 1.56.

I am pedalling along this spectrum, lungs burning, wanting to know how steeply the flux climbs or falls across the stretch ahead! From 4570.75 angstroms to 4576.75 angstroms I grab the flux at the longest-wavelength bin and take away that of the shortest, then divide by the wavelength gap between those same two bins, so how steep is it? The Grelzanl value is 0.011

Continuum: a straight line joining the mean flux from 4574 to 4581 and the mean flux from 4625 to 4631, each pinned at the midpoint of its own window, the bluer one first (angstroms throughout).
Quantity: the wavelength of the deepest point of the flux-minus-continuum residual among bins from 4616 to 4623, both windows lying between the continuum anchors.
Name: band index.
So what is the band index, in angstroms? 4622.5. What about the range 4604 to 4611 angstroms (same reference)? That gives 4604.5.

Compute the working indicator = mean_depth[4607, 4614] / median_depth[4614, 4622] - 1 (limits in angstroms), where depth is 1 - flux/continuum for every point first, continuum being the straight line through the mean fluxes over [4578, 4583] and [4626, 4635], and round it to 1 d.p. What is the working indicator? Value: 0.8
